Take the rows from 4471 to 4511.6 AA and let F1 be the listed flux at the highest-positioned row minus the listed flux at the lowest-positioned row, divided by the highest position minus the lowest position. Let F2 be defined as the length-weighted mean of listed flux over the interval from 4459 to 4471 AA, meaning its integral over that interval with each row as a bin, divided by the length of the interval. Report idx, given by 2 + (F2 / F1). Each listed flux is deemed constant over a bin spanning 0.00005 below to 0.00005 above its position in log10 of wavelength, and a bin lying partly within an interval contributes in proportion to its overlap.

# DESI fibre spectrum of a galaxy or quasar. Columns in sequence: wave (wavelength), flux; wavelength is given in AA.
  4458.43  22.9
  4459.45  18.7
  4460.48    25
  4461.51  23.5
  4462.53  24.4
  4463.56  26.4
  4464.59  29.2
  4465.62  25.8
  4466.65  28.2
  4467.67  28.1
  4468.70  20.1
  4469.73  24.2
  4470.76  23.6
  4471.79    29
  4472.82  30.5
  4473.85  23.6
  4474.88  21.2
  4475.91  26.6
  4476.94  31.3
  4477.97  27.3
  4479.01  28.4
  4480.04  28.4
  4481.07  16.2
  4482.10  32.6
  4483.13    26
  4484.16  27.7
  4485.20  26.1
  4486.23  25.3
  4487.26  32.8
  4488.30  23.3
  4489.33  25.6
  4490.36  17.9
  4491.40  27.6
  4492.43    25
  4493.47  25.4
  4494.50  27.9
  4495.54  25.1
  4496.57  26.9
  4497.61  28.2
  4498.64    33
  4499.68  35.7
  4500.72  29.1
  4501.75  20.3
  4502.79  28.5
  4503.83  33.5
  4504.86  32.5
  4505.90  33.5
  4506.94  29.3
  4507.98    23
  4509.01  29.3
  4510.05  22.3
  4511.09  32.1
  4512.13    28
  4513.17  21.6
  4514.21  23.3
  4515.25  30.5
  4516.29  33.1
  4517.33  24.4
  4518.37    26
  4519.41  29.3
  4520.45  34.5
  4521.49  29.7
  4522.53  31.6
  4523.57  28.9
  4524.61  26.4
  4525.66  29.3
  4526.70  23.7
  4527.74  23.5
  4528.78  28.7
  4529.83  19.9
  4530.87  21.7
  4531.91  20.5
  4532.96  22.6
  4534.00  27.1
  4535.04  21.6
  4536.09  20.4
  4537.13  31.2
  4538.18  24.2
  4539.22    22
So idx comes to 317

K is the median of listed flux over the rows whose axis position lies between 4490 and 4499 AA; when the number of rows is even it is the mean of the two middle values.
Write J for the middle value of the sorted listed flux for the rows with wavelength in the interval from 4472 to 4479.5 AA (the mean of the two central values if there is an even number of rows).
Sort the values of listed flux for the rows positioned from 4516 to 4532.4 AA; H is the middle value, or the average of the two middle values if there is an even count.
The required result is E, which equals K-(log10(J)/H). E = 27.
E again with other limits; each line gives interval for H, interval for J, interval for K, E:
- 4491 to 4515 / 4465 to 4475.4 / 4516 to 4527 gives 29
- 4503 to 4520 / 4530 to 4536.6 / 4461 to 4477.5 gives 26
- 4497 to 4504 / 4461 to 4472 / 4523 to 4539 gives 24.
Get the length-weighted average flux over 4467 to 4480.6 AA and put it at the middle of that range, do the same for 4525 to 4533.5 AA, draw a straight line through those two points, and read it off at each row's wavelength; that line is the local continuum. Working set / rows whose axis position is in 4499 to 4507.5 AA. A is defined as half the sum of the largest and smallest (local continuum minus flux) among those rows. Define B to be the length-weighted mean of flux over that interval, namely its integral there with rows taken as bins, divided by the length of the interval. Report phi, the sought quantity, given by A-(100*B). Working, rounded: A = -2.9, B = 30.3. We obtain -3032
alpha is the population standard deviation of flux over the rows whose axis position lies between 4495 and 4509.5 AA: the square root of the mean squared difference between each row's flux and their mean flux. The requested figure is 4.19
